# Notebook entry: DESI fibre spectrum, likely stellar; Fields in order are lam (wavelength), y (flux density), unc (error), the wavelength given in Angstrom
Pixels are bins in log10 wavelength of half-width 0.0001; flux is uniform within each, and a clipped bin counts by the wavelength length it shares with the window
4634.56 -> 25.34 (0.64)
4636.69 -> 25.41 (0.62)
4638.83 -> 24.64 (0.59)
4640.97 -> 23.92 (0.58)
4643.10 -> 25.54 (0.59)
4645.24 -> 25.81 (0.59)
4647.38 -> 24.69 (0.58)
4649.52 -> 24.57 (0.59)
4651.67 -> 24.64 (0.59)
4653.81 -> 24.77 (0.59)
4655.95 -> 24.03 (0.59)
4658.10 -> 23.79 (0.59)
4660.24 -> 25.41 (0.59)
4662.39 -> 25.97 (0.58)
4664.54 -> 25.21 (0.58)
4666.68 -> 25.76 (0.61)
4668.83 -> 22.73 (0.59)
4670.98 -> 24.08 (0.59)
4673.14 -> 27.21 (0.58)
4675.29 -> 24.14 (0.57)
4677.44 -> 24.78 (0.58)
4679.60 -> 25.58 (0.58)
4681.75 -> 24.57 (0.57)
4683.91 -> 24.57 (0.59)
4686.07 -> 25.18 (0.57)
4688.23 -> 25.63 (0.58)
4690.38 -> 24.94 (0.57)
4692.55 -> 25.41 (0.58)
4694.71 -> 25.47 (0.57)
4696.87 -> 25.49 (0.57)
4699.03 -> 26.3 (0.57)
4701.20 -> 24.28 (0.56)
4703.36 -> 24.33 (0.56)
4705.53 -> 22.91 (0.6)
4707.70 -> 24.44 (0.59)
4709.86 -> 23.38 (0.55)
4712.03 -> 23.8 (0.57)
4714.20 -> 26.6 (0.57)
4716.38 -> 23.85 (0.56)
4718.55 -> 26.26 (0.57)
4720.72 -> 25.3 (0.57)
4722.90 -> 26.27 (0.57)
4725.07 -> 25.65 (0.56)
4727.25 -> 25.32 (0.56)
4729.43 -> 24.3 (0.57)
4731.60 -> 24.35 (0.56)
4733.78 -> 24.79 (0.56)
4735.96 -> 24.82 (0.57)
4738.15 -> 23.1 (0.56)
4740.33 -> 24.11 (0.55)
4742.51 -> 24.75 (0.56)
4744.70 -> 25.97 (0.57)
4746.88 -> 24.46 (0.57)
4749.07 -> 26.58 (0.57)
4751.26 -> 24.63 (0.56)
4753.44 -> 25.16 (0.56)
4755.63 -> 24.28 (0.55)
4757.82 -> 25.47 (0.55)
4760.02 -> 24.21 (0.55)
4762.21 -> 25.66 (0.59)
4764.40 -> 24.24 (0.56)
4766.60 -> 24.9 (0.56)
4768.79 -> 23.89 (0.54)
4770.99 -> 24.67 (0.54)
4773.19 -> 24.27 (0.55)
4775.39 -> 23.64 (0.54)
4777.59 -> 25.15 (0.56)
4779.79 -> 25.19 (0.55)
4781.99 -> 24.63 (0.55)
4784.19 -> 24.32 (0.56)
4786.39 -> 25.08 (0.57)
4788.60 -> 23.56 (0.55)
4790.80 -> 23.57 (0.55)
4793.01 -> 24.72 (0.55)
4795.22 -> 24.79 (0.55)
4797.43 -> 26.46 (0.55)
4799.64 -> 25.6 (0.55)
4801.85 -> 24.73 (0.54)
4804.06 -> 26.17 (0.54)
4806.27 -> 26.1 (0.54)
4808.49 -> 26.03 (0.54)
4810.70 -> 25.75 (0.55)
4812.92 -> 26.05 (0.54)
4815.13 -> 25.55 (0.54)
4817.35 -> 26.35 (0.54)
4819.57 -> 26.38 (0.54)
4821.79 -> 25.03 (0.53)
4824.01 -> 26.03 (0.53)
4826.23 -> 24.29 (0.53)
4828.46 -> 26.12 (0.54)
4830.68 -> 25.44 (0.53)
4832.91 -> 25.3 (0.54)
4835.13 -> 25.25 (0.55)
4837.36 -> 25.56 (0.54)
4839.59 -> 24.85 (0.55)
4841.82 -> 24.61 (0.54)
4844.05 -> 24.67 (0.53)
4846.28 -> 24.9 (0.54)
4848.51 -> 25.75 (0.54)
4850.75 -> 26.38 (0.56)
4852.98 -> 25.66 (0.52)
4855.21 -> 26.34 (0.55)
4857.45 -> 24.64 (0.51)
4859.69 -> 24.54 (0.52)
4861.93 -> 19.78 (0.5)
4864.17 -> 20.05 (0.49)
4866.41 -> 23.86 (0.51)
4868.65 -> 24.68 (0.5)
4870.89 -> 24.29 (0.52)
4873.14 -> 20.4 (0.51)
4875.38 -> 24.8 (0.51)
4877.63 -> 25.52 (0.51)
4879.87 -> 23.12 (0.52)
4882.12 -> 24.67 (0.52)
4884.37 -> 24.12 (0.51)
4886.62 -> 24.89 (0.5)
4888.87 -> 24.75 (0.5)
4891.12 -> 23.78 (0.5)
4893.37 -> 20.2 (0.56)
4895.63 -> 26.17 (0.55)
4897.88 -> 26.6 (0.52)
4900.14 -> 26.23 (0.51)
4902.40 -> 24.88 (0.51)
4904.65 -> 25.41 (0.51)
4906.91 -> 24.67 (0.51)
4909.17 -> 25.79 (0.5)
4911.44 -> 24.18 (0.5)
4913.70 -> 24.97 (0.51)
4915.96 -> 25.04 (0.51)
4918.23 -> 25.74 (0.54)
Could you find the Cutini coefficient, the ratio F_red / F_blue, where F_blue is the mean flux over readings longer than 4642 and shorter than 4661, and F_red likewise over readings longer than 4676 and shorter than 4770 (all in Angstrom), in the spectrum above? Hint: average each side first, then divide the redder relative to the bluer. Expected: 1.00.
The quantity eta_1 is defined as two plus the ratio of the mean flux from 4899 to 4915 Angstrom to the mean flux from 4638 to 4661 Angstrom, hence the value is 3.018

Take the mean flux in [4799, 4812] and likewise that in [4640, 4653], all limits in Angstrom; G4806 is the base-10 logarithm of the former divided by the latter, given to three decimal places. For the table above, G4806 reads 0.015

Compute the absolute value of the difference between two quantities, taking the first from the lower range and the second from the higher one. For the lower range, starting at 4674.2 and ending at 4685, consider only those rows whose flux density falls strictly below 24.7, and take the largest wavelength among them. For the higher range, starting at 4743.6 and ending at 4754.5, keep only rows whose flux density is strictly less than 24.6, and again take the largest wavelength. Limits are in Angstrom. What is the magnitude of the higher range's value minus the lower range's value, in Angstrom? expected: 63.0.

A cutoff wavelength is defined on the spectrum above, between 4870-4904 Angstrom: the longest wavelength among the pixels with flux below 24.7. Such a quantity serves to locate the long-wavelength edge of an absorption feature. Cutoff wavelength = 4893.37 Angstrom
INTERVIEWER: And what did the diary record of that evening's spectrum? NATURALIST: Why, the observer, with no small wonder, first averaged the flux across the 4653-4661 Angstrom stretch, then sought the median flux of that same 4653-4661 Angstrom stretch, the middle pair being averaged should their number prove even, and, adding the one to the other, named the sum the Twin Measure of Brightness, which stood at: 48.9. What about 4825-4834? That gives 50.7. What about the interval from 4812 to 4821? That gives 52.3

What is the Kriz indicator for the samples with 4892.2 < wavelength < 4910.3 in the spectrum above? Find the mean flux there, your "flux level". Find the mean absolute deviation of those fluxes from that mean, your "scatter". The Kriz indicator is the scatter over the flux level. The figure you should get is 0.052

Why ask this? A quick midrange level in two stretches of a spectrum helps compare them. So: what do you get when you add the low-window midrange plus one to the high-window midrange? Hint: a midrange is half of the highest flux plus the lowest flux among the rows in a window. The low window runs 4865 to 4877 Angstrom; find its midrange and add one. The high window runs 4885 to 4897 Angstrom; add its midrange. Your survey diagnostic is 46.8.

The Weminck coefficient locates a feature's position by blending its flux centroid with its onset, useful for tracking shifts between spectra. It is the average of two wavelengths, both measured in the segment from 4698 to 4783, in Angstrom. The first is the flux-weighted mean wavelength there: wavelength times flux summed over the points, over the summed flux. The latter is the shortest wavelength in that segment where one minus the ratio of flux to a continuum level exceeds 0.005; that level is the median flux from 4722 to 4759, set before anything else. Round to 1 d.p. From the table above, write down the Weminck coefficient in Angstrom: 4720.8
